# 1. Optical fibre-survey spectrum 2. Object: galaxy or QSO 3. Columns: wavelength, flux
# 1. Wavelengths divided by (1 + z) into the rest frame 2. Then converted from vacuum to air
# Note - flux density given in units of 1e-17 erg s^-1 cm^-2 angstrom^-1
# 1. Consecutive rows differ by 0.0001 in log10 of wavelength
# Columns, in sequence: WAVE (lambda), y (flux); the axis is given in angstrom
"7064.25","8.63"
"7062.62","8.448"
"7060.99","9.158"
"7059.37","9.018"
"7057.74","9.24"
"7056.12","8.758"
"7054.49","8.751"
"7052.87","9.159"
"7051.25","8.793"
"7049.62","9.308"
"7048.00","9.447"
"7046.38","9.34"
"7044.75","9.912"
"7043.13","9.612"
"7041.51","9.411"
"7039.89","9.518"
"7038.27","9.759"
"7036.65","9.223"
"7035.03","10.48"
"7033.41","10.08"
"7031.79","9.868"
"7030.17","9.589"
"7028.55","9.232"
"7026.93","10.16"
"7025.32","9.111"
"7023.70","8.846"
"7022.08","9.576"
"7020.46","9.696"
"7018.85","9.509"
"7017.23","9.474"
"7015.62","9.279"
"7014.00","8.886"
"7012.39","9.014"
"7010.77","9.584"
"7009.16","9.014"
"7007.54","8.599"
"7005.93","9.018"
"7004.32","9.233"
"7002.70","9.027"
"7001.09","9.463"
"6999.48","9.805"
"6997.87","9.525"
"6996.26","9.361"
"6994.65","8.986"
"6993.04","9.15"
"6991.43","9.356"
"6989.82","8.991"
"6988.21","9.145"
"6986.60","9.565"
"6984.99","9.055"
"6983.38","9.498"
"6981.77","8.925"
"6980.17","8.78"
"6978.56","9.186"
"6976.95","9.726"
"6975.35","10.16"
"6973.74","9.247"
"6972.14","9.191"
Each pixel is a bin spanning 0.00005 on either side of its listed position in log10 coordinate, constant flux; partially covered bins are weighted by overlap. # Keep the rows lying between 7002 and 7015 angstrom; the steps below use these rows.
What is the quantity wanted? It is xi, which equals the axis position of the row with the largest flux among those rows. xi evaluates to 7010.77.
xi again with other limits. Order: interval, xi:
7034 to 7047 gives 7035.03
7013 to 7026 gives 7020.46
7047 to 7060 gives 7048.00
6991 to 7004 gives 6999.48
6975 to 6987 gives 6975.35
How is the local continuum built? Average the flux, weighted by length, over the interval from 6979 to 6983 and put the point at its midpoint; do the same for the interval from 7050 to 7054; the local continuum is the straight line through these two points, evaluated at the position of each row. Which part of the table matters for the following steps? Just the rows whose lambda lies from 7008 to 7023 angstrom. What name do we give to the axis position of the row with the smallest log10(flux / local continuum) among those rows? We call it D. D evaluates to 7014.00 angstrom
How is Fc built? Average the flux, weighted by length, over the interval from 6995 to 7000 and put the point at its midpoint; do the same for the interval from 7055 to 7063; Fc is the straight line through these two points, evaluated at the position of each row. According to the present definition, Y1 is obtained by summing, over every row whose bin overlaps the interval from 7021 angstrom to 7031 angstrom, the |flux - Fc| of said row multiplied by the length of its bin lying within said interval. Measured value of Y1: 3.6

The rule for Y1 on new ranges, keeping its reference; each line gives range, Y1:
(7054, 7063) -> 2.2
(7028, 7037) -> 5.4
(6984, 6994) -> 3.7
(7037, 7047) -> 4.8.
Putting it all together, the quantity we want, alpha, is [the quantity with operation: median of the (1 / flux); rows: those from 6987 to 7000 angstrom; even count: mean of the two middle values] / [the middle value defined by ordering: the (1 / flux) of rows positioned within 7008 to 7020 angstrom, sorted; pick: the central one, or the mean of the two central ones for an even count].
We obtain 1.003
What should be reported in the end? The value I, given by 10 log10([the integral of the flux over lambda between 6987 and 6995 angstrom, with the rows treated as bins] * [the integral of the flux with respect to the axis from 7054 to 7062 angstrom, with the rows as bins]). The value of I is 37.2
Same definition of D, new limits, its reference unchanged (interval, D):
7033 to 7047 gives 7036.65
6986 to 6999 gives 6994.65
